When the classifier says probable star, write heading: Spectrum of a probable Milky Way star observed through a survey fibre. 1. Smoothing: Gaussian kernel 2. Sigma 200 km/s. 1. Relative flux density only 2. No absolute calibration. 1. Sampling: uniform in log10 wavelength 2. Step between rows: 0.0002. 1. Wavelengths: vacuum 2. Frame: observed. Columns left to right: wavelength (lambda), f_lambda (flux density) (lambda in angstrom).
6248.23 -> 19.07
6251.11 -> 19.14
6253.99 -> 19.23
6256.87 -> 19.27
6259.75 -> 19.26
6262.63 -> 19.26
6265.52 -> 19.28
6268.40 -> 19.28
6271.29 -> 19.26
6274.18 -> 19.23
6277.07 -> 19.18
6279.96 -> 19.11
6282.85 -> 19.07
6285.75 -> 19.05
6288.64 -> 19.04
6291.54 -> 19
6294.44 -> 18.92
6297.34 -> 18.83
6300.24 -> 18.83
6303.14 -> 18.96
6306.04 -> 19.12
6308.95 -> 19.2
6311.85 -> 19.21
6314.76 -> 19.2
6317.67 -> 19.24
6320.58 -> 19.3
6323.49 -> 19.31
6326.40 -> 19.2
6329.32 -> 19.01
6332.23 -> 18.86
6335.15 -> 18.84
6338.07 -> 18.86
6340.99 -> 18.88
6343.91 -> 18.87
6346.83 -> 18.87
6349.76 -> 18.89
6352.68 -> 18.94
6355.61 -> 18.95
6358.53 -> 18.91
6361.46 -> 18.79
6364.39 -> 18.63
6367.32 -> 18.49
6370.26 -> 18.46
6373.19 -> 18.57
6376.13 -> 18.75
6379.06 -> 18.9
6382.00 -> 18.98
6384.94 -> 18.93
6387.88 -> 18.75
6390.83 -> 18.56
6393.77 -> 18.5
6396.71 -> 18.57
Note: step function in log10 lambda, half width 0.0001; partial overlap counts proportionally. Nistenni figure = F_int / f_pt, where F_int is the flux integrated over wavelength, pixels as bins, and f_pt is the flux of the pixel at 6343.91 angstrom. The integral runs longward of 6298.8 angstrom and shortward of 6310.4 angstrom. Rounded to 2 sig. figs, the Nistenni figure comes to 12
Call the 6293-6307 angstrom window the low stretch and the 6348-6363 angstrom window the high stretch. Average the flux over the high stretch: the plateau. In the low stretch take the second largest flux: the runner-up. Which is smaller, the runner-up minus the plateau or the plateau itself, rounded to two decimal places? 0.06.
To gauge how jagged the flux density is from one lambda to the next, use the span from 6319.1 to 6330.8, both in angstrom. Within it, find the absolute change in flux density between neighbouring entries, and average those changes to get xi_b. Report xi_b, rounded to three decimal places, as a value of 0.103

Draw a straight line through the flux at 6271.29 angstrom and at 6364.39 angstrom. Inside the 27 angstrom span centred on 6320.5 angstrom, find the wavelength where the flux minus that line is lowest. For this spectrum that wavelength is 6332.23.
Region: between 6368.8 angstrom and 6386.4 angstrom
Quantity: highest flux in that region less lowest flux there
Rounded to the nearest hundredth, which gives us 0.52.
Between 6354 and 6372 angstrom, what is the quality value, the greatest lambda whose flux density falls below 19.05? 6370.26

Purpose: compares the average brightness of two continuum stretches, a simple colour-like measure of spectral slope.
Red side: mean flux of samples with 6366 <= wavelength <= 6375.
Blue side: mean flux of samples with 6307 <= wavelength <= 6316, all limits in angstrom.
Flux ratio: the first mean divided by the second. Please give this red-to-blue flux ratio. 0.964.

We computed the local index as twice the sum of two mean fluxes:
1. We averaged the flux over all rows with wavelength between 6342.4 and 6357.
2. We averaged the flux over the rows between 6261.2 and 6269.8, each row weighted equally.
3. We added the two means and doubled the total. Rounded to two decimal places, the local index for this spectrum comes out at 76.35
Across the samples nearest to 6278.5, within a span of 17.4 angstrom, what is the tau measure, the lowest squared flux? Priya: 363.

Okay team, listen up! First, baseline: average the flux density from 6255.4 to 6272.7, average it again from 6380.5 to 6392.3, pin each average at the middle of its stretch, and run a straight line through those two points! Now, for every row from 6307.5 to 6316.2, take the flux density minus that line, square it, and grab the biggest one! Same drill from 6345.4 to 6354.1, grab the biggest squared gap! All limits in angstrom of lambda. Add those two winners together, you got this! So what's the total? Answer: 0.022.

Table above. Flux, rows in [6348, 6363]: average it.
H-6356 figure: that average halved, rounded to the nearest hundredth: 9.45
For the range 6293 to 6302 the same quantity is 9.43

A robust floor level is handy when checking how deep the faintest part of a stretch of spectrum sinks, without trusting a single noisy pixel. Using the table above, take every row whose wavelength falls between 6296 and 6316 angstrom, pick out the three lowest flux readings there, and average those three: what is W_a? 18.9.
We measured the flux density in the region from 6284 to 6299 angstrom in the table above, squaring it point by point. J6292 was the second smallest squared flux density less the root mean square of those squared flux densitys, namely -1.8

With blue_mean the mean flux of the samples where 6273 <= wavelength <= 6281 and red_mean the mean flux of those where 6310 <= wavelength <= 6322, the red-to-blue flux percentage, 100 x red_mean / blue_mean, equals 100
